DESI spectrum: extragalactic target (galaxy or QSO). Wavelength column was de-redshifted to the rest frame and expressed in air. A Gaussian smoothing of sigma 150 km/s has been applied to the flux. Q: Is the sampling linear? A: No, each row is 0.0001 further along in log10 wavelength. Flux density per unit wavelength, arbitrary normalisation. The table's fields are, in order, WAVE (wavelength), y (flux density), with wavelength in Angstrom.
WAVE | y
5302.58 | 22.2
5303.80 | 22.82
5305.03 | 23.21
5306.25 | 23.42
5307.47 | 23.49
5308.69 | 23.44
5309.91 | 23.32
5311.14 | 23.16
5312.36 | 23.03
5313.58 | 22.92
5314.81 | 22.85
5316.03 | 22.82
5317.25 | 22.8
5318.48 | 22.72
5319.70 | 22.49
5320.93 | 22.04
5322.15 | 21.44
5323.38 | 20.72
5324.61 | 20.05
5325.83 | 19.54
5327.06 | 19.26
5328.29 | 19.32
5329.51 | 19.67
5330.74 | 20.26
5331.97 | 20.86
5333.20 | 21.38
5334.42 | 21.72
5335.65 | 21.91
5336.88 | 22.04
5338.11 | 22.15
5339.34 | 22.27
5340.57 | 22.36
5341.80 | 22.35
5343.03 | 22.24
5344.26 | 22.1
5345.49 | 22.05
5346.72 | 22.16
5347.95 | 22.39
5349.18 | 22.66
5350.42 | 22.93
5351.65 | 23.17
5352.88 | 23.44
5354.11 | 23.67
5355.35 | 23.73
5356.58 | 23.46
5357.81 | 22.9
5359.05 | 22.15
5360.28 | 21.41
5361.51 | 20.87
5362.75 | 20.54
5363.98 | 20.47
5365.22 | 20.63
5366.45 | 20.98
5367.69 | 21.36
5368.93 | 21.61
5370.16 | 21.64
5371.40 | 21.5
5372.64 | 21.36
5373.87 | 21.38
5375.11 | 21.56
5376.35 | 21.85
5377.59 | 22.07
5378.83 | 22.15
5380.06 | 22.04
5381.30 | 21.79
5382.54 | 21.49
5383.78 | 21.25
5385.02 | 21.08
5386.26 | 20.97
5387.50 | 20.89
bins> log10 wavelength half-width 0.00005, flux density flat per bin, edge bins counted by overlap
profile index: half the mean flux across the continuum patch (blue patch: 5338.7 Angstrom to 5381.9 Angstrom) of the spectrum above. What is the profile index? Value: 11.0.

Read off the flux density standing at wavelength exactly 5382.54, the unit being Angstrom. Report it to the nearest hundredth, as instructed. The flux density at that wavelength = 21.49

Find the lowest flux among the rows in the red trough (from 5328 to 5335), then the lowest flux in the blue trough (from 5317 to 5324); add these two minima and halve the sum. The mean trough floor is 20.0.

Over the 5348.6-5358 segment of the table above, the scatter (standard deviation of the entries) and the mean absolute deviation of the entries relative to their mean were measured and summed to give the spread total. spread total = 0.7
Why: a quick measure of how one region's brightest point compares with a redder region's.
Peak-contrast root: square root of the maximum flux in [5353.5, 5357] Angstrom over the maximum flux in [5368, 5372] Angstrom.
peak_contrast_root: 1.05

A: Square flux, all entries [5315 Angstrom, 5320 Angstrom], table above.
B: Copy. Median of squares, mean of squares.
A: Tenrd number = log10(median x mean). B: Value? 5.43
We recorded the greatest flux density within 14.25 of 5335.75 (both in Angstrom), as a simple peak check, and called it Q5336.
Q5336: 22.66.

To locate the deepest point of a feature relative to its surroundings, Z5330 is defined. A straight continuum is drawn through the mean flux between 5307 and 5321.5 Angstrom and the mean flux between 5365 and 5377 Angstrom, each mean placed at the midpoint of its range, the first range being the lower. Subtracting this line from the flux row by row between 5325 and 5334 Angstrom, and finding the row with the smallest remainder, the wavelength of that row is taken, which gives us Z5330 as 5327.06 Angstrom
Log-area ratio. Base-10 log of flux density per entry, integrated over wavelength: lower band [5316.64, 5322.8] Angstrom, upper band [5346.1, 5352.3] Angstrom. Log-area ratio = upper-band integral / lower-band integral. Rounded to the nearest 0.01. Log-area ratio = 1.01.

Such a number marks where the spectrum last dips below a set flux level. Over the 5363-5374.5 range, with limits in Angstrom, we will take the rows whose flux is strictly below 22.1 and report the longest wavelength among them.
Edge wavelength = 5373.87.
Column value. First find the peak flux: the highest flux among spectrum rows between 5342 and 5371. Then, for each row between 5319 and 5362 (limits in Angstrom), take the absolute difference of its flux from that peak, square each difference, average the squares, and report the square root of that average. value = 2.3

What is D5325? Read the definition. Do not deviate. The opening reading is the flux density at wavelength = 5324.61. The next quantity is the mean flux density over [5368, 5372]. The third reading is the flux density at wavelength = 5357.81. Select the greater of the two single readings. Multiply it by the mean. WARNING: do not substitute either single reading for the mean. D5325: 494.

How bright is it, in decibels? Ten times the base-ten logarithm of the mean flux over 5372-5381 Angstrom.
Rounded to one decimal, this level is 13.4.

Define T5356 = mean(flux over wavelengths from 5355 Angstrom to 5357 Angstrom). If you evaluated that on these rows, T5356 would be 23.6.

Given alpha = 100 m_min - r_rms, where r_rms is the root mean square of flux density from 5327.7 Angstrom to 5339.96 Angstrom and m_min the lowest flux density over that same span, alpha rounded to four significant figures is 1911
